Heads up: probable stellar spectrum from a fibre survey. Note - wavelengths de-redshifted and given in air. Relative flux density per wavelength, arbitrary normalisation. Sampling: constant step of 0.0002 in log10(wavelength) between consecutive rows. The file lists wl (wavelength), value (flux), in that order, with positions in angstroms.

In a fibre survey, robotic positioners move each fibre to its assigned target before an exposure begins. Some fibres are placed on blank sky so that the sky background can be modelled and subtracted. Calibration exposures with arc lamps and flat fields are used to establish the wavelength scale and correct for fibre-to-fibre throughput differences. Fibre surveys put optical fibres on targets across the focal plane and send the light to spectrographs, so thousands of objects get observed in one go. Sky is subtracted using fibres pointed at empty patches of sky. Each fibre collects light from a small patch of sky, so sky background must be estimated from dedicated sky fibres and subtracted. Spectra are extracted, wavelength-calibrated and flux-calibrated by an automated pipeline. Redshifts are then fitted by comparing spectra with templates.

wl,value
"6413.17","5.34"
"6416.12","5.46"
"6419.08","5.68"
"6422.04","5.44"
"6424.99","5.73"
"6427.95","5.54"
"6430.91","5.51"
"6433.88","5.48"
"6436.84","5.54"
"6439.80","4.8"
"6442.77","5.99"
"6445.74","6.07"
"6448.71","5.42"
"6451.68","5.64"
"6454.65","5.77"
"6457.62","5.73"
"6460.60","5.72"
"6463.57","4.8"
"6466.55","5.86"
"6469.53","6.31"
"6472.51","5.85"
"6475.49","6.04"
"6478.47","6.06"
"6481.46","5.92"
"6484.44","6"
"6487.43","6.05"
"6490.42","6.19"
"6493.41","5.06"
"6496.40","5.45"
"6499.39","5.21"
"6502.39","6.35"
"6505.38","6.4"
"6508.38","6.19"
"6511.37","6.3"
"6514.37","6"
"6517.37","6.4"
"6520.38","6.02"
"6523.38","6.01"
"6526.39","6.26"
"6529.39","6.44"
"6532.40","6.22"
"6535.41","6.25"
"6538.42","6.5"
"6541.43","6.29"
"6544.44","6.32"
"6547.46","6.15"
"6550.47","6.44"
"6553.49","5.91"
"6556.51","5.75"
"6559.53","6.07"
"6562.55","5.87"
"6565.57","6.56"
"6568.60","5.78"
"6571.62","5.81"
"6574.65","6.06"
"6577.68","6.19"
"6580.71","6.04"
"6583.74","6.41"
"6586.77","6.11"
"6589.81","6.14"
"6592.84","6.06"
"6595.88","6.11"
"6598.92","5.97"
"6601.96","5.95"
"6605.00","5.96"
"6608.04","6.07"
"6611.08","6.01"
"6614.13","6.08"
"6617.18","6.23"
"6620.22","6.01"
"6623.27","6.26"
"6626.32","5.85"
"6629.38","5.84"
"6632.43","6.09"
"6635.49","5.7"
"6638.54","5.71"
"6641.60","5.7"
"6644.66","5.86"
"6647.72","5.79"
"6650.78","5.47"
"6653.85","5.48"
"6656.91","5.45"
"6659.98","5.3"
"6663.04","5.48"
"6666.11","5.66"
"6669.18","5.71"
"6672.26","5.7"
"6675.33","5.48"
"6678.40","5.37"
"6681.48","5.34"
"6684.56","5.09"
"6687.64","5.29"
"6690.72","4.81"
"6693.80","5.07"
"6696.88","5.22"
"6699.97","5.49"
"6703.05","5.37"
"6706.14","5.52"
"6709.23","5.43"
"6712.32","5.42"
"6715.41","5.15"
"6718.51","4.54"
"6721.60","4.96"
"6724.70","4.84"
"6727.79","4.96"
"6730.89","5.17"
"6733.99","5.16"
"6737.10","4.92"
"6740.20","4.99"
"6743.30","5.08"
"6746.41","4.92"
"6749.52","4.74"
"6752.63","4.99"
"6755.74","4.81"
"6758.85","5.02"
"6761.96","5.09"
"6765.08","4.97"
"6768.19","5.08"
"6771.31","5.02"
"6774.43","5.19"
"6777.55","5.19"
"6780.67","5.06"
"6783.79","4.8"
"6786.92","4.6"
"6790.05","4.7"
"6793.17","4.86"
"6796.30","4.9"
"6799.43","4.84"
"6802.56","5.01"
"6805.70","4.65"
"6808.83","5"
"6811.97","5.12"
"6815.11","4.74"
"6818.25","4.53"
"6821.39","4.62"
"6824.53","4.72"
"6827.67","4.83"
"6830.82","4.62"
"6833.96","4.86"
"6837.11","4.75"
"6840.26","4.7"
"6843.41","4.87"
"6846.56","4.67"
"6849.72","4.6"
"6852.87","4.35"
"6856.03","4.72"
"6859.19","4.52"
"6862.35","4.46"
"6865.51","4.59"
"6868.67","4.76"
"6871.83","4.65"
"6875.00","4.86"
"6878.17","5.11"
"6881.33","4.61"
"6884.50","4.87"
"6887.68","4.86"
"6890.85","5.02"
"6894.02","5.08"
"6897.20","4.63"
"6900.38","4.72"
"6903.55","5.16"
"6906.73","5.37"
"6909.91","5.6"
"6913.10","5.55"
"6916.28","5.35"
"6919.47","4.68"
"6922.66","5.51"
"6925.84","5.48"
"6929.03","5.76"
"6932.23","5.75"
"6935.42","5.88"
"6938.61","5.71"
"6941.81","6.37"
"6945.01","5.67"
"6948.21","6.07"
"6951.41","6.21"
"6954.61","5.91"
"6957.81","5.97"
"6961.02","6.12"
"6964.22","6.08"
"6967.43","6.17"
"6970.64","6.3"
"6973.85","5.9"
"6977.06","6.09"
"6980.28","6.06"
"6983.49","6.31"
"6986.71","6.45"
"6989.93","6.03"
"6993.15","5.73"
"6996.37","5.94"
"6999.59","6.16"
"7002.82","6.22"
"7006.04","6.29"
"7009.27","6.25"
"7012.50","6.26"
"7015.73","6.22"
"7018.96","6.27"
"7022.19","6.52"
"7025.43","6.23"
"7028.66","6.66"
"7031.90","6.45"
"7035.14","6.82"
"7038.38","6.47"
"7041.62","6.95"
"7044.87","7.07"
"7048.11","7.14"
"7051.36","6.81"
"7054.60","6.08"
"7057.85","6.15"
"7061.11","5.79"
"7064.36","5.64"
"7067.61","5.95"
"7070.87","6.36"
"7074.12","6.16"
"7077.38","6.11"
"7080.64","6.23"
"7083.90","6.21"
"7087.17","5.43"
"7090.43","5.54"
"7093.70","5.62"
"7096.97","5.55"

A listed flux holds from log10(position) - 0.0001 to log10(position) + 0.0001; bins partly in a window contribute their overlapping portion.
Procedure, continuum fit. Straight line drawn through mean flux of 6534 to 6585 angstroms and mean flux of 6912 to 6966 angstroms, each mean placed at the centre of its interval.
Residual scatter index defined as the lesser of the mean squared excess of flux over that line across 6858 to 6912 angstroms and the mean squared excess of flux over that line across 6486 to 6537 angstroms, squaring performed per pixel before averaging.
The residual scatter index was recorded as 0.19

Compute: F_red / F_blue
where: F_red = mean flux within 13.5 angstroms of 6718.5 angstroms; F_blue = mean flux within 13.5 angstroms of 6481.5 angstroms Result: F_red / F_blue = 0.86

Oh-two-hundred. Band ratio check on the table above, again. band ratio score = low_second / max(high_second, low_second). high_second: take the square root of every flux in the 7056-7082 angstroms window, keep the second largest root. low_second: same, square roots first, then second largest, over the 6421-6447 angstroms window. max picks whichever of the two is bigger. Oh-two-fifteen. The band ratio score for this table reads 0.98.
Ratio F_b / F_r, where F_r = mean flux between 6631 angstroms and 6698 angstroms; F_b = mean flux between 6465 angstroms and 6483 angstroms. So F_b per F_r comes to 1.09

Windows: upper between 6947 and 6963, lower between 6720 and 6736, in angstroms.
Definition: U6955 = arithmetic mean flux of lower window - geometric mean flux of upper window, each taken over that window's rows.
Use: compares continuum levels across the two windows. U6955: -1.0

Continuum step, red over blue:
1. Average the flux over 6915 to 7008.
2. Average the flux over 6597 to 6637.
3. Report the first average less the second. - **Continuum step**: -0.1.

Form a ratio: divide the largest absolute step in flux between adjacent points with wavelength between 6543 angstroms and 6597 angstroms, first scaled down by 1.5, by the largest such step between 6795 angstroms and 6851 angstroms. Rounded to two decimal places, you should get 1.37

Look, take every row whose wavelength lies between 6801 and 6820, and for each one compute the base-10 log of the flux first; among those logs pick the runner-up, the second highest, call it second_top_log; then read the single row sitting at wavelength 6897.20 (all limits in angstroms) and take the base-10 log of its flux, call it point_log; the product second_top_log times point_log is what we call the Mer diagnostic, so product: 0.466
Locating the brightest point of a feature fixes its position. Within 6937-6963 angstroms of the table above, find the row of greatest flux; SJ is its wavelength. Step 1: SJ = 6941.81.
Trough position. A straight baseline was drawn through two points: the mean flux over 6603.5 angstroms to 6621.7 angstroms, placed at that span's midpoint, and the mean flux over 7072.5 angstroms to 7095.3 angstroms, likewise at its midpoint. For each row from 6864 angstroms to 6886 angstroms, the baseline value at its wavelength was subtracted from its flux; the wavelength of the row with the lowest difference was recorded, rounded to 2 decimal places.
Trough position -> 6865.51 angstroms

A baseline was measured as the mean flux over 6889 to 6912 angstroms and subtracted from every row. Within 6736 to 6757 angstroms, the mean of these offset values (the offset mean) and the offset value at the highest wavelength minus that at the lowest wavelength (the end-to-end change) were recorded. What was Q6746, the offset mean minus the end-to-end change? -0.1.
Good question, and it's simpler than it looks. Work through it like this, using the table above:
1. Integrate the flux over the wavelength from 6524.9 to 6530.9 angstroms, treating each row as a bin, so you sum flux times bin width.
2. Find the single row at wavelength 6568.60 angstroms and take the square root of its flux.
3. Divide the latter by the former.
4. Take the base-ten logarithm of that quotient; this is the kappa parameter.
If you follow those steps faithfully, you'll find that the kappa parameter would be -1.20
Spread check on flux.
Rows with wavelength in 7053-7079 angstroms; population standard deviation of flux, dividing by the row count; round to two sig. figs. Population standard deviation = 0.21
